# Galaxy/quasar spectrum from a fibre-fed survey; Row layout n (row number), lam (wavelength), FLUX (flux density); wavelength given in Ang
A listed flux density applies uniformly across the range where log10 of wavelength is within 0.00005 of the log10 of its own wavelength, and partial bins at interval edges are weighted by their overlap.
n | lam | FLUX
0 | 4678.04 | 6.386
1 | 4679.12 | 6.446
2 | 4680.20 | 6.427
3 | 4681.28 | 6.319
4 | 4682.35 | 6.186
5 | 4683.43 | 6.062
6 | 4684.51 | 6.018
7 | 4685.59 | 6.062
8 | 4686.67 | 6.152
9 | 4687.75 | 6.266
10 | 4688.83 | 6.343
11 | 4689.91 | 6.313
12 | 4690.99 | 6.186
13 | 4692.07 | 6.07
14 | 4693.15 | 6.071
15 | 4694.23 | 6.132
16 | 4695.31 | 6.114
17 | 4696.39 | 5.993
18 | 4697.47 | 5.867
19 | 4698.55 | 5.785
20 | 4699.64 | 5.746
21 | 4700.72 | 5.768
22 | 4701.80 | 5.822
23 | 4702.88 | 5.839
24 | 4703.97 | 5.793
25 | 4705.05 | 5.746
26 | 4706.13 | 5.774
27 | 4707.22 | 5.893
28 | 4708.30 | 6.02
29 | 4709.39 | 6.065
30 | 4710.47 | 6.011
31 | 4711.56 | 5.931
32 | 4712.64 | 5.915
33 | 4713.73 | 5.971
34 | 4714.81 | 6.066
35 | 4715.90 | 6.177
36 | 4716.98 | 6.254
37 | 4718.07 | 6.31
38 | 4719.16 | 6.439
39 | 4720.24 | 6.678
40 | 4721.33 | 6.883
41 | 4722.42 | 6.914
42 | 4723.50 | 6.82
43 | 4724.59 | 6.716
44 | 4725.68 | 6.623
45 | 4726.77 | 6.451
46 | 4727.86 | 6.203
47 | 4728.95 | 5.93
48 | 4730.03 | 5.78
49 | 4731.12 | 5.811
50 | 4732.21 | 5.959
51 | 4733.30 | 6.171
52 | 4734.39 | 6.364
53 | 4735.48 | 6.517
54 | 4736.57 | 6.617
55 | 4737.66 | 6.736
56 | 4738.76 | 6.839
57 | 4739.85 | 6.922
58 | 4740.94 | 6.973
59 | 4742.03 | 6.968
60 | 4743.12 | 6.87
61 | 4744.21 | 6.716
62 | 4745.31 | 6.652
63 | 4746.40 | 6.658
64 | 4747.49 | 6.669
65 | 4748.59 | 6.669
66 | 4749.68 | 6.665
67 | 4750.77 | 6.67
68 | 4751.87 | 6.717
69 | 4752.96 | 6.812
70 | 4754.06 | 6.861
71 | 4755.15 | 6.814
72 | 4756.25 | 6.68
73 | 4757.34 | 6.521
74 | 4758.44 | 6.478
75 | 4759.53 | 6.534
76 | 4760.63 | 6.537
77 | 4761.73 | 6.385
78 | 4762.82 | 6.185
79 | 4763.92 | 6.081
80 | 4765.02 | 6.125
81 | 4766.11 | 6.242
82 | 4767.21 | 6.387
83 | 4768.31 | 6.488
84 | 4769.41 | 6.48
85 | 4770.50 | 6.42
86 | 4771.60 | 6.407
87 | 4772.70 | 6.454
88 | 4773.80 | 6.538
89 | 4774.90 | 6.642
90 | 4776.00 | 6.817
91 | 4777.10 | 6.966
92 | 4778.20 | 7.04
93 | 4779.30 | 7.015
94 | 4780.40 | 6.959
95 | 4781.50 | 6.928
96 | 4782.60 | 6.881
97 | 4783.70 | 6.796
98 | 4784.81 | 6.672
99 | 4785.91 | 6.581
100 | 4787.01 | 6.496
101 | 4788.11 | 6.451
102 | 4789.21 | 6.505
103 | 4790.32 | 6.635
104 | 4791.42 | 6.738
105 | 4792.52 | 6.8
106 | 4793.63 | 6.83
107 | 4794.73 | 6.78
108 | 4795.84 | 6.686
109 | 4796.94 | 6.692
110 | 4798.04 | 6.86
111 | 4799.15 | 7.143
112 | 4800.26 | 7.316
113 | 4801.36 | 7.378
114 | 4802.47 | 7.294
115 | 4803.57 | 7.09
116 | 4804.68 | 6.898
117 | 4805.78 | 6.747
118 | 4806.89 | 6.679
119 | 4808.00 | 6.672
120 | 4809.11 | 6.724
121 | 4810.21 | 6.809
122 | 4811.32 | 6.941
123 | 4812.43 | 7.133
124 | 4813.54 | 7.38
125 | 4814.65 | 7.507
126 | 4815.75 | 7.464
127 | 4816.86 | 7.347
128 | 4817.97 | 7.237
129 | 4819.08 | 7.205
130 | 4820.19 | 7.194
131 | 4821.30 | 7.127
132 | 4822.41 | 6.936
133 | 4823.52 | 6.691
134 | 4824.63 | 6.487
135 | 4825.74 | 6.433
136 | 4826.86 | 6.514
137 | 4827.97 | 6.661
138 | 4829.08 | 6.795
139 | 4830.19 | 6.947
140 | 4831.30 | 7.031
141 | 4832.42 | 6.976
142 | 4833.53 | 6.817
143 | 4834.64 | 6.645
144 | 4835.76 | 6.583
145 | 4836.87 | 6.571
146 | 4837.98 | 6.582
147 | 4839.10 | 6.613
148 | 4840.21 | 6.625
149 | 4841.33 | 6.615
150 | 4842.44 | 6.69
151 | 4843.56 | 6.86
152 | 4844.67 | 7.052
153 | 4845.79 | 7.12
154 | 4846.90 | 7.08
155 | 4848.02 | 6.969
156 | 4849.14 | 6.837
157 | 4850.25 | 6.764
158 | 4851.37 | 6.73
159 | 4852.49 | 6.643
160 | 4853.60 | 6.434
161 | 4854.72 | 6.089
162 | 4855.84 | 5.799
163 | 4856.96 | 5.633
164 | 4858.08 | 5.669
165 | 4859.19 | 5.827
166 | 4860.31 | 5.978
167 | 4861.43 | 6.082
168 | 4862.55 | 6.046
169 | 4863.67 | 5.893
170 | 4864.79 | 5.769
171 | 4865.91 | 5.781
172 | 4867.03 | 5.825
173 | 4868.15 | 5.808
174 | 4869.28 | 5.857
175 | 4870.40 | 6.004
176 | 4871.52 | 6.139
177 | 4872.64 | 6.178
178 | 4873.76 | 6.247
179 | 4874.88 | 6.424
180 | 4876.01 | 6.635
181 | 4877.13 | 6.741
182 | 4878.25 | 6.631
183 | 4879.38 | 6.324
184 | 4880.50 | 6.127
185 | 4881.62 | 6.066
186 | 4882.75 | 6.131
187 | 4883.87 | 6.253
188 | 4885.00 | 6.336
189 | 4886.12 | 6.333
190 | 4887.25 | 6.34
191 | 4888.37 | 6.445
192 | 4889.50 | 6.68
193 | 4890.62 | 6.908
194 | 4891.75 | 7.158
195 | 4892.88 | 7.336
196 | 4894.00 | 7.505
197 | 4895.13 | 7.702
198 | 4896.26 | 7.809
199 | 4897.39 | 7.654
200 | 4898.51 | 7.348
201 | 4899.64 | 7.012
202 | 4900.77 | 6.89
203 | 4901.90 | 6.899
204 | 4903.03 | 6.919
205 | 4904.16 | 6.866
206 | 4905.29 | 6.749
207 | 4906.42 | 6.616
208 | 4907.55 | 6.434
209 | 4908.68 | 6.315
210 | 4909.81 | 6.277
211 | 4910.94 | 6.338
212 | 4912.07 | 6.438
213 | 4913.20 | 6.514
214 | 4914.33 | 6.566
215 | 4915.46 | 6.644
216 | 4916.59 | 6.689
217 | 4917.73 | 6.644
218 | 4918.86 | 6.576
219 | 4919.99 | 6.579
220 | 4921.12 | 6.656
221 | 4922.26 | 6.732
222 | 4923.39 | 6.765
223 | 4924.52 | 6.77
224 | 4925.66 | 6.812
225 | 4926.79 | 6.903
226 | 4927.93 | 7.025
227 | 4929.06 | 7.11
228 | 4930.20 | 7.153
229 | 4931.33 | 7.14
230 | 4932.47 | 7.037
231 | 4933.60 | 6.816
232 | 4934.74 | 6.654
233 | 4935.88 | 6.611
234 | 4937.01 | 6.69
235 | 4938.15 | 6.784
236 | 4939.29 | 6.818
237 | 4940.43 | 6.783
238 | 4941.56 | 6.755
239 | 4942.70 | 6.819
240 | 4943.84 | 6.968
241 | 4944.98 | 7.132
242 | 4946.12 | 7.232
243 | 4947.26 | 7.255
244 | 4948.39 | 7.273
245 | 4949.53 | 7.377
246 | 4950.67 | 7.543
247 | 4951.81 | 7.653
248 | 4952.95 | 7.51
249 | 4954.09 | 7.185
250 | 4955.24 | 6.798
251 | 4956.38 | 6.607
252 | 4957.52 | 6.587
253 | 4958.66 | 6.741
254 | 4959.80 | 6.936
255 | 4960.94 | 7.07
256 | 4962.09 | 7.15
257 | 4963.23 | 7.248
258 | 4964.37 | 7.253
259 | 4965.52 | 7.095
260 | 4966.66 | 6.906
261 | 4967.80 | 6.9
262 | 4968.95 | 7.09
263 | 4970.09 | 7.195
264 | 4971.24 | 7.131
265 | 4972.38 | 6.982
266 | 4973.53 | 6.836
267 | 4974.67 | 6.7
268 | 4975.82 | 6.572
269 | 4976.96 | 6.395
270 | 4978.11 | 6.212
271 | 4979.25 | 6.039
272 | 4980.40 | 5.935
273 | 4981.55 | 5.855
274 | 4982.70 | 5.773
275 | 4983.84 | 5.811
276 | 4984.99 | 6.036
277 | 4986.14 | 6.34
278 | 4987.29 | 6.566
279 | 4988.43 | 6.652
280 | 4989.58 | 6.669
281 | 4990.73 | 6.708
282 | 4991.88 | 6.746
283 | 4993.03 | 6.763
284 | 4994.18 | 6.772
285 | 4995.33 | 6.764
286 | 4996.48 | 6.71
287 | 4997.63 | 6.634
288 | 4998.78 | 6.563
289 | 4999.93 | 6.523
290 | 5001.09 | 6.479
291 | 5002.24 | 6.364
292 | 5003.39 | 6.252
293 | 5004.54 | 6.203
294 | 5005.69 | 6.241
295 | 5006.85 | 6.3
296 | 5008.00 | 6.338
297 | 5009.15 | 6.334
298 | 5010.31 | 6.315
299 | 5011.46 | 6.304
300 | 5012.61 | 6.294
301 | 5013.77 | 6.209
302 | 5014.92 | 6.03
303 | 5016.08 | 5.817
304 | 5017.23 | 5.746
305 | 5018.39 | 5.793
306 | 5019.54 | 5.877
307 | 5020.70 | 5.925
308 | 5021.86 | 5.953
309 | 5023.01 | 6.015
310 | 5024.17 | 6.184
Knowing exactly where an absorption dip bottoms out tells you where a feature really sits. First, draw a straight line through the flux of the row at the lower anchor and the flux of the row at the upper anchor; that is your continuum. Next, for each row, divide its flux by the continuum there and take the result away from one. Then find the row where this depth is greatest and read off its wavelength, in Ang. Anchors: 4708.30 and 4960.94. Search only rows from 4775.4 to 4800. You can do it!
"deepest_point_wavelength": 4788.11 Ang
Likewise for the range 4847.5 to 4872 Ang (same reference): 4856.96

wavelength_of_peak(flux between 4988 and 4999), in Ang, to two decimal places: 4994.18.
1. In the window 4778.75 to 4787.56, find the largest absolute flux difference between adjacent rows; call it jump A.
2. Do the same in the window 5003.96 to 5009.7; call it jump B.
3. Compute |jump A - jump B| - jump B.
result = 0.01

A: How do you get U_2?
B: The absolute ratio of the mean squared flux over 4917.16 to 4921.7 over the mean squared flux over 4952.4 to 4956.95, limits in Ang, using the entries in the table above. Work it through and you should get 0.9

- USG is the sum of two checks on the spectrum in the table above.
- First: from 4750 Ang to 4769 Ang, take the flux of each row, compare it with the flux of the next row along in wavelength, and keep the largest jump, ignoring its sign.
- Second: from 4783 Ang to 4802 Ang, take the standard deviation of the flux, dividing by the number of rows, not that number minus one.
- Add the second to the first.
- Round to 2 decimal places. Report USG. 0.46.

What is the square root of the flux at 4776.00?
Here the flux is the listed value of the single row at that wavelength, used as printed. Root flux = 2.61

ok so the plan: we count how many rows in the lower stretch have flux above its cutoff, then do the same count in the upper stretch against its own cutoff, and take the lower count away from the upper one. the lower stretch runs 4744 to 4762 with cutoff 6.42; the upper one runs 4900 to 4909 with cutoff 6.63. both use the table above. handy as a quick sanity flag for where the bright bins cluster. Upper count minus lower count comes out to -11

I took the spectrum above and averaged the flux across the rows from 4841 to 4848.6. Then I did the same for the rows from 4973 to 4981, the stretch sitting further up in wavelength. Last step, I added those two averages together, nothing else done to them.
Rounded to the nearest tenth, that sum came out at 13.3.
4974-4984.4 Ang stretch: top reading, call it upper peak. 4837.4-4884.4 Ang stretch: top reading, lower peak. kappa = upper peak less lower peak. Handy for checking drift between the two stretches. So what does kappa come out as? -0.4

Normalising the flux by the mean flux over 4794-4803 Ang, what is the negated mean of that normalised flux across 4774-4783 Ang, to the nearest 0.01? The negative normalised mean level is -0.98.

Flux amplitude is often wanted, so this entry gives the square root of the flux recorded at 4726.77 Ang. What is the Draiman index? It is 2.54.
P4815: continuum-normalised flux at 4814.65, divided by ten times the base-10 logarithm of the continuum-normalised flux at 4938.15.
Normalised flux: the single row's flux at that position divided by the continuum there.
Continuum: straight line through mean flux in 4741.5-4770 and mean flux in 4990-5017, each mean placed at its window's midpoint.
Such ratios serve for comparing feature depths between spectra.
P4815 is 5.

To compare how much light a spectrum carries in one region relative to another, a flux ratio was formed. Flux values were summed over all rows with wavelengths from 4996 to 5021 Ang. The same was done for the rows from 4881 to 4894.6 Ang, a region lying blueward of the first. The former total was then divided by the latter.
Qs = 1.7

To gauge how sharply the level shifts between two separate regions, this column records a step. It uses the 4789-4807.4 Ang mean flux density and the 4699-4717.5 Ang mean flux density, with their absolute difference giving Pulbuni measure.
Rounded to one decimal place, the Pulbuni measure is 1.0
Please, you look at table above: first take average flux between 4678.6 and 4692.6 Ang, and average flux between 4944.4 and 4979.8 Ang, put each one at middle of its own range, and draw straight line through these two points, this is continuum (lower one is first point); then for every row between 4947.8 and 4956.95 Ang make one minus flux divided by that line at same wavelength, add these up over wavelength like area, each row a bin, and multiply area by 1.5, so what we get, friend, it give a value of -0.56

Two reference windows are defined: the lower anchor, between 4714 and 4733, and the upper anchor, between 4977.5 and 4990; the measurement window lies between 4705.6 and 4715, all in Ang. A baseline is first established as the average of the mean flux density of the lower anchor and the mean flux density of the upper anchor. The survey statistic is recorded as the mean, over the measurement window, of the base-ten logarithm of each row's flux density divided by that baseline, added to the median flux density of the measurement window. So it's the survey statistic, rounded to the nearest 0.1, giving 5.9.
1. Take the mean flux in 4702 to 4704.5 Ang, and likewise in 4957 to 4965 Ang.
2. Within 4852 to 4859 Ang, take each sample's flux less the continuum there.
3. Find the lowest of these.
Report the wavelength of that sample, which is 4856.96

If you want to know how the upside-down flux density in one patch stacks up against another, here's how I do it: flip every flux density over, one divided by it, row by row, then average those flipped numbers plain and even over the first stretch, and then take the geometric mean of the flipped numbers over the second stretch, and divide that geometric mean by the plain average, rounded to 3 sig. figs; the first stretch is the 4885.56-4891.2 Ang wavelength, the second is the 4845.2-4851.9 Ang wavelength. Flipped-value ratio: 0.945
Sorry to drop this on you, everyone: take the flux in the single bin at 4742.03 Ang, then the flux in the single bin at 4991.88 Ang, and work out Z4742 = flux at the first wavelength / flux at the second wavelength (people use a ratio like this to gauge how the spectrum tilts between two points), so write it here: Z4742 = 1.03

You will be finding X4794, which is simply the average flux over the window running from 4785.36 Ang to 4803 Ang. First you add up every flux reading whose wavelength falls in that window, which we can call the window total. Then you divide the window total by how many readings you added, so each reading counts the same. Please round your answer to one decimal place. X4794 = 6.8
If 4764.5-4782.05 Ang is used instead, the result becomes 6.6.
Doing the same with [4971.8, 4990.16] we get 6.3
